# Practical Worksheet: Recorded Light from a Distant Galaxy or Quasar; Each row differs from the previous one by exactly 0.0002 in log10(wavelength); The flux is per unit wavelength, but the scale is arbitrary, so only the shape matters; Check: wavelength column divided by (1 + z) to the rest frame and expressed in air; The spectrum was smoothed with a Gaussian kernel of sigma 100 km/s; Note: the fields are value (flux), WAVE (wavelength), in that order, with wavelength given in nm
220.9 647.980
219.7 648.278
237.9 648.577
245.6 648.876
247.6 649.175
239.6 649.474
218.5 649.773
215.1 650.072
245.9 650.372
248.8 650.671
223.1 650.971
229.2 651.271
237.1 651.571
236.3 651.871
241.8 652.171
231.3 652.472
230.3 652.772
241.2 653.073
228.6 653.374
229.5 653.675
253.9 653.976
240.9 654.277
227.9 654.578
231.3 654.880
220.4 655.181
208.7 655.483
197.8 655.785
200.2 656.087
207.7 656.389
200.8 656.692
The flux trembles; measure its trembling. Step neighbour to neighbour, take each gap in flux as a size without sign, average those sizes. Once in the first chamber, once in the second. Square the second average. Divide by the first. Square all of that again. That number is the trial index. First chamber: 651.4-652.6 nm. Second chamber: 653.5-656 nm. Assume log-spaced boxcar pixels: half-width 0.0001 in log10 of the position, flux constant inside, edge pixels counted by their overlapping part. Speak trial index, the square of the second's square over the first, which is 771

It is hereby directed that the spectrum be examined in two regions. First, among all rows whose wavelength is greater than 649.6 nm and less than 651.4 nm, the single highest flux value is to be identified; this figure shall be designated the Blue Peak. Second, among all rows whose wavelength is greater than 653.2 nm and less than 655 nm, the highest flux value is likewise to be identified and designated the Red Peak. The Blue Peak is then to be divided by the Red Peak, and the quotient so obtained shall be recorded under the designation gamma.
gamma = 0.98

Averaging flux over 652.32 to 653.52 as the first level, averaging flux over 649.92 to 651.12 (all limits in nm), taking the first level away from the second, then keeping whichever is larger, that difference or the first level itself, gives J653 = 233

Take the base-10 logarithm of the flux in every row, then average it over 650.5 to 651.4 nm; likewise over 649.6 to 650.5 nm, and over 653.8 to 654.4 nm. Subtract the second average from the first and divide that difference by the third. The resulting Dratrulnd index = 0.006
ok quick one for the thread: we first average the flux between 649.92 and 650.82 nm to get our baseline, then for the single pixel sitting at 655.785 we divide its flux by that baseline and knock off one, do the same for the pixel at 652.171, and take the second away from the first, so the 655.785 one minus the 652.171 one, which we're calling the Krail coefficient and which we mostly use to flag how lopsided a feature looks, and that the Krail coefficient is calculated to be -0.19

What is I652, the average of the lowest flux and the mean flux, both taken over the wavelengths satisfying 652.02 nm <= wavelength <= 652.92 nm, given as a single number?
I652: 232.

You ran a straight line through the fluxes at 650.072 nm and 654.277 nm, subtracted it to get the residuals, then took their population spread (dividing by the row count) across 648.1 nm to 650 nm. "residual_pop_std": 12.0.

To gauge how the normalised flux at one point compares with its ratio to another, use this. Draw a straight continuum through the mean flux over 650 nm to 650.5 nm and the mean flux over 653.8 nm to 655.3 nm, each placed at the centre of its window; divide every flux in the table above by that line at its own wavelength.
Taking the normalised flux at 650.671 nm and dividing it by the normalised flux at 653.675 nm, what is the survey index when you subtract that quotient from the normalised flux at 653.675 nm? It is -0.12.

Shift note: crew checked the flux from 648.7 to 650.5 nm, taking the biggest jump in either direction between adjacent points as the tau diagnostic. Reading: 31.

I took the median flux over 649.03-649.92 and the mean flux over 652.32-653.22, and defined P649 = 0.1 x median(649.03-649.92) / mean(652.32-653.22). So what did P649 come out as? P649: 0.102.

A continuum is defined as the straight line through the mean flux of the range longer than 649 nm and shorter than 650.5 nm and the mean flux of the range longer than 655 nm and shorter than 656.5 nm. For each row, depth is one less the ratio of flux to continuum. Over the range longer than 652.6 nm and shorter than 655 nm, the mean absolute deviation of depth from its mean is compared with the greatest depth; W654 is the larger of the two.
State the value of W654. 0.03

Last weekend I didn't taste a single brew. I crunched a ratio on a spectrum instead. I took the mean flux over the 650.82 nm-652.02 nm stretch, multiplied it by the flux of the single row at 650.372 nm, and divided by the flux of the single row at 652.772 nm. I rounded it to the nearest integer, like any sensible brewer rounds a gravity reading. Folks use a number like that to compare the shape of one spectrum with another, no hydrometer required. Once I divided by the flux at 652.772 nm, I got 247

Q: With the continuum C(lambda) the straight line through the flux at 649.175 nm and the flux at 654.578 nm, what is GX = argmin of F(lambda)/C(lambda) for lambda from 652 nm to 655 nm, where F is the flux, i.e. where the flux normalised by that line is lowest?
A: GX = 652.472 nm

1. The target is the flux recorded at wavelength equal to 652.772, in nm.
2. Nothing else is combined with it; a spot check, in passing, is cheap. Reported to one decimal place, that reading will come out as 230.3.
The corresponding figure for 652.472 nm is 231.3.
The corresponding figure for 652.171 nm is 241.8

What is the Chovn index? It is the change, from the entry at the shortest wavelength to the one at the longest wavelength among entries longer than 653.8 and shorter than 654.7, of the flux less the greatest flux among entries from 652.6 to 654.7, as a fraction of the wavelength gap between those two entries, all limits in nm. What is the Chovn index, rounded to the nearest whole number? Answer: -43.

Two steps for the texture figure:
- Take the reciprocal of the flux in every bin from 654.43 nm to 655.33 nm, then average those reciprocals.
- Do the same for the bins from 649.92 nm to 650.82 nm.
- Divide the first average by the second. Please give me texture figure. 1.040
